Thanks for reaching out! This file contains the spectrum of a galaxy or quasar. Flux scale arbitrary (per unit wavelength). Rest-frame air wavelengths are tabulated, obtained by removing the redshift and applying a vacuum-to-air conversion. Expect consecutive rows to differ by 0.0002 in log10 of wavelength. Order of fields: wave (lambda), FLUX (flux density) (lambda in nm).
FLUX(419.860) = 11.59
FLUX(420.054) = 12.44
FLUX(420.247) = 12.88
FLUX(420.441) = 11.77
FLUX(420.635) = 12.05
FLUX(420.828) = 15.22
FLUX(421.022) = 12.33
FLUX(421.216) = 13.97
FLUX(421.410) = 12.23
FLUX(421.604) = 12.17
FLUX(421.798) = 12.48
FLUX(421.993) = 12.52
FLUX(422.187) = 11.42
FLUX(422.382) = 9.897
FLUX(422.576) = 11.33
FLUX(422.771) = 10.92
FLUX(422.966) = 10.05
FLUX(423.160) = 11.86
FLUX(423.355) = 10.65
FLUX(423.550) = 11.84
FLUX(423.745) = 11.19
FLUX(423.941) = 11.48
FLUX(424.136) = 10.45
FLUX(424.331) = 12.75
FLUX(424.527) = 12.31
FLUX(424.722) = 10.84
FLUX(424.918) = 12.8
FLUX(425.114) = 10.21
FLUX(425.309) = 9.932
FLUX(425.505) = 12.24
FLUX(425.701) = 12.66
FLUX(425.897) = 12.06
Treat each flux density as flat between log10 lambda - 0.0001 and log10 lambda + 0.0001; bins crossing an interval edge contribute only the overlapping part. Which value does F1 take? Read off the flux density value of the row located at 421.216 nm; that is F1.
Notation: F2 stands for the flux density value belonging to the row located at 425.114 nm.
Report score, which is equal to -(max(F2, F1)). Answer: -14.0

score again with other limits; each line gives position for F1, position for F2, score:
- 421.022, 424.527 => -12.3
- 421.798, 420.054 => -12.5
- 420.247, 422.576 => -12.9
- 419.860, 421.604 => -12.2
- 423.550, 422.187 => -11.8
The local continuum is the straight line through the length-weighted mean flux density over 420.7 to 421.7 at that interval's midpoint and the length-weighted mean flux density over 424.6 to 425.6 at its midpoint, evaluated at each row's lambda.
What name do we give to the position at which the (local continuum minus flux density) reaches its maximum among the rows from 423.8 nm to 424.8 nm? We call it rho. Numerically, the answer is 424.136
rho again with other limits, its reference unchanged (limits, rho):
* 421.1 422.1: 421.410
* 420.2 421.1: 420.441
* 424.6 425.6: 425.309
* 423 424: 423.355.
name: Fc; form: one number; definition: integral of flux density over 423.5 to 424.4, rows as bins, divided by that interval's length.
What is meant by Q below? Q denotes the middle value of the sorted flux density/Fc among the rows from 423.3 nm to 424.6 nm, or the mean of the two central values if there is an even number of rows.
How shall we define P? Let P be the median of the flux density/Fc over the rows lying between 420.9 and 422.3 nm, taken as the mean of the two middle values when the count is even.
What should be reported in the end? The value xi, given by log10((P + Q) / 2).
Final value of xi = 0.016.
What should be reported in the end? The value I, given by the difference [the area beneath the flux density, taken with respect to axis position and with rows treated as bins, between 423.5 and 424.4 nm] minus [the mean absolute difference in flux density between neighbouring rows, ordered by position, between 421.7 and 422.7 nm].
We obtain 9.3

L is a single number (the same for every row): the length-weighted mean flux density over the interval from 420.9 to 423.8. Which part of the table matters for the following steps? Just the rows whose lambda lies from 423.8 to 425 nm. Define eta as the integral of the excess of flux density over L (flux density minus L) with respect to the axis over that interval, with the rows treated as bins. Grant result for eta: 0.05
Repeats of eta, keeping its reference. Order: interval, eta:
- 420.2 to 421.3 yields 1.47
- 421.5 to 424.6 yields -0.75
